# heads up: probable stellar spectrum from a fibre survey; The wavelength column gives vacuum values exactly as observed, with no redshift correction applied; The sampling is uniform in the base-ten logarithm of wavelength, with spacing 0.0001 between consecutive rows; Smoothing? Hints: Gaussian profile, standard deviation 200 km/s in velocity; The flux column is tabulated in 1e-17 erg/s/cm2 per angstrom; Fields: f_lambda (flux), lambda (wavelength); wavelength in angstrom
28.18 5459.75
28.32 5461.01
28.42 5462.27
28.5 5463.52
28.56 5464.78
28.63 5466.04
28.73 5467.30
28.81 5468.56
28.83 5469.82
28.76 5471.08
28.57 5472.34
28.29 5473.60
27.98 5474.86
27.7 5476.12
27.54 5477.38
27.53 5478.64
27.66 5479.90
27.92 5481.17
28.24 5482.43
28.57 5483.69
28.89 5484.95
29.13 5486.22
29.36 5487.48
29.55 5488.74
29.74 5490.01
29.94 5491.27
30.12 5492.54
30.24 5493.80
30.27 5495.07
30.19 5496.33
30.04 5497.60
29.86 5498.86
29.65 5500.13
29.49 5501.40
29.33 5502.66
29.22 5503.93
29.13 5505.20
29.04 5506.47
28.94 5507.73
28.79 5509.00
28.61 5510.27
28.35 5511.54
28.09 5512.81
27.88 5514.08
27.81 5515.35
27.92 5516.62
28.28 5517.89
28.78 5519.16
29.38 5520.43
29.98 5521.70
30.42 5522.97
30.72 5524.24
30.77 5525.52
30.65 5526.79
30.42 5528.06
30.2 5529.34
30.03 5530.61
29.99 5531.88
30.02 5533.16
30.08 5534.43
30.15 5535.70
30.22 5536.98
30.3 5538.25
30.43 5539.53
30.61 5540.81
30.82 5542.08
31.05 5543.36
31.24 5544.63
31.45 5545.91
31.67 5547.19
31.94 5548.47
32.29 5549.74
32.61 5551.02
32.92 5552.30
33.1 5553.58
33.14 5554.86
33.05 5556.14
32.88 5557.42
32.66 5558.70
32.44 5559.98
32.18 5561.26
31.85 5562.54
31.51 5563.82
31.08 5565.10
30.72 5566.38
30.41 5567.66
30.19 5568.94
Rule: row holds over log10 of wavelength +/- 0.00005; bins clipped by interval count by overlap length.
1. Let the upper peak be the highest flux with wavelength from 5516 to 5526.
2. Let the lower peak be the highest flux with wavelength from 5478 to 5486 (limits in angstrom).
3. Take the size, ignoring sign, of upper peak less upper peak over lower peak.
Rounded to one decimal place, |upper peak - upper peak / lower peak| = 29.7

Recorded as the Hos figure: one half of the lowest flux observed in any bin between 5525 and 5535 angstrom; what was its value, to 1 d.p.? 15.0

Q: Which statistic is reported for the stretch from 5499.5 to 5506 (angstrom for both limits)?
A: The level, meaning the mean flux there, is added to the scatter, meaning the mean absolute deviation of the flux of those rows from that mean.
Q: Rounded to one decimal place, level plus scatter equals 29.5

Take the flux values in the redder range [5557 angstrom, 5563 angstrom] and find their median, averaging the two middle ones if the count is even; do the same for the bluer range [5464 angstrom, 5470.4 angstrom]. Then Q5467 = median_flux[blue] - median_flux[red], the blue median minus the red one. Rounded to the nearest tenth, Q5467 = -3.7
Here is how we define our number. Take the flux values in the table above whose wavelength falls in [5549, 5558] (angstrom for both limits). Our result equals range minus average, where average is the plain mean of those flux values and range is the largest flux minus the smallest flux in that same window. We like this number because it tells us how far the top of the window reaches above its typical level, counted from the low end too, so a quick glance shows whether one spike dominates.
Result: -32.0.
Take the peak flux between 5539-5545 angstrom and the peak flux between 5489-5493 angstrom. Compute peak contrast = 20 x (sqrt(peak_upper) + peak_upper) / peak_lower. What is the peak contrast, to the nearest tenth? 24.5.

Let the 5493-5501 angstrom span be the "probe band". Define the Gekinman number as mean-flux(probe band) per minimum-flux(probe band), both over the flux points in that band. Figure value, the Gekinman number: 1.01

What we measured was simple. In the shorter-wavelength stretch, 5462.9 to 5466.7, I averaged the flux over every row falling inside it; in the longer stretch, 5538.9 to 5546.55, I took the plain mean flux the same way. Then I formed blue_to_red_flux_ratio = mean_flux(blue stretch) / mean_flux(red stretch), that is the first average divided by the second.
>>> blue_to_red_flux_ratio 0.92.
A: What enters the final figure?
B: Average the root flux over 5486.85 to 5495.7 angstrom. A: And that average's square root 2.34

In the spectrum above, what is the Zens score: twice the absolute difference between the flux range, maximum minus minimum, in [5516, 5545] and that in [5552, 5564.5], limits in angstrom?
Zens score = 3.4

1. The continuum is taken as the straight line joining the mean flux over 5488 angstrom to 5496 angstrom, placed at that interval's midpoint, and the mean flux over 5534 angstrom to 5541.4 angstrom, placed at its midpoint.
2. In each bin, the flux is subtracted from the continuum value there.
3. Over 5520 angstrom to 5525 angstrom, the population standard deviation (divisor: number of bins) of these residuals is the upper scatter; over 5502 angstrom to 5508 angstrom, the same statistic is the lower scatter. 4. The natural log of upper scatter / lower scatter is 1.2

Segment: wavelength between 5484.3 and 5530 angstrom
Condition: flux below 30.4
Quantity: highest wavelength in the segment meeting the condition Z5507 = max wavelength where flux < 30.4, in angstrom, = 5529.34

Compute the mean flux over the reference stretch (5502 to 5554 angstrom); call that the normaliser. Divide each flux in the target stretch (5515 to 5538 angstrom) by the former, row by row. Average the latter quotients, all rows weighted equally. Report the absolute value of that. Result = 0.99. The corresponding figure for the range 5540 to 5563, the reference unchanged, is 1.07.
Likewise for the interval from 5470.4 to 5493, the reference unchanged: 0.95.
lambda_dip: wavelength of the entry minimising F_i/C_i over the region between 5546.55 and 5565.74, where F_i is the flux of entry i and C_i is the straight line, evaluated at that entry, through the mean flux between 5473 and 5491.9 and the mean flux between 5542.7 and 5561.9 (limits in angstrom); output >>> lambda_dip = 5565.10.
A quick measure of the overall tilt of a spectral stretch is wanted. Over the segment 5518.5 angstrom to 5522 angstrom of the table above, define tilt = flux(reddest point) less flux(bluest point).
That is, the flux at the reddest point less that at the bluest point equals 1.2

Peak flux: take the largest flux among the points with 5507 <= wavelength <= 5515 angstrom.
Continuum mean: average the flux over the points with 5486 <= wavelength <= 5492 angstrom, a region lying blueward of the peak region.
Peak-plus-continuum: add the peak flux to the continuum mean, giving 58.5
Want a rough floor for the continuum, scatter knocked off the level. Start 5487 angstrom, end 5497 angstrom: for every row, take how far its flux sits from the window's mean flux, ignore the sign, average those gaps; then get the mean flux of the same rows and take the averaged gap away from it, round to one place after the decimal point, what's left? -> 29.6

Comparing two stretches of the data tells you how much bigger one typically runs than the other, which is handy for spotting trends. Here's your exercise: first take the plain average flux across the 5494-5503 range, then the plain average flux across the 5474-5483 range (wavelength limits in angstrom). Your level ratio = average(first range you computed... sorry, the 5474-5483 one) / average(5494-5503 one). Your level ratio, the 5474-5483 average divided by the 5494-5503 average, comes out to 0.93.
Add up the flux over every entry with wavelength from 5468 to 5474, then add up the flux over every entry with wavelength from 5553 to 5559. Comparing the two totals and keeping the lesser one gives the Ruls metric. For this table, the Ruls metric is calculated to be 143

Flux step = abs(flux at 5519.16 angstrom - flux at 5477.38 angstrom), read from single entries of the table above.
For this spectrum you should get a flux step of 1.2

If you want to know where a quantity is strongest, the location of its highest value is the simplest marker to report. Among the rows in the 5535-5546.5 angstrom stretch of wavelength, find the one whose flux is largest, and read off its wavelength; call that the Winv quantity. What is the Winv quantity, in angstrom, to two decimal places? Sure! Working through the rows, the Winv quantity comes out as 5545.91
